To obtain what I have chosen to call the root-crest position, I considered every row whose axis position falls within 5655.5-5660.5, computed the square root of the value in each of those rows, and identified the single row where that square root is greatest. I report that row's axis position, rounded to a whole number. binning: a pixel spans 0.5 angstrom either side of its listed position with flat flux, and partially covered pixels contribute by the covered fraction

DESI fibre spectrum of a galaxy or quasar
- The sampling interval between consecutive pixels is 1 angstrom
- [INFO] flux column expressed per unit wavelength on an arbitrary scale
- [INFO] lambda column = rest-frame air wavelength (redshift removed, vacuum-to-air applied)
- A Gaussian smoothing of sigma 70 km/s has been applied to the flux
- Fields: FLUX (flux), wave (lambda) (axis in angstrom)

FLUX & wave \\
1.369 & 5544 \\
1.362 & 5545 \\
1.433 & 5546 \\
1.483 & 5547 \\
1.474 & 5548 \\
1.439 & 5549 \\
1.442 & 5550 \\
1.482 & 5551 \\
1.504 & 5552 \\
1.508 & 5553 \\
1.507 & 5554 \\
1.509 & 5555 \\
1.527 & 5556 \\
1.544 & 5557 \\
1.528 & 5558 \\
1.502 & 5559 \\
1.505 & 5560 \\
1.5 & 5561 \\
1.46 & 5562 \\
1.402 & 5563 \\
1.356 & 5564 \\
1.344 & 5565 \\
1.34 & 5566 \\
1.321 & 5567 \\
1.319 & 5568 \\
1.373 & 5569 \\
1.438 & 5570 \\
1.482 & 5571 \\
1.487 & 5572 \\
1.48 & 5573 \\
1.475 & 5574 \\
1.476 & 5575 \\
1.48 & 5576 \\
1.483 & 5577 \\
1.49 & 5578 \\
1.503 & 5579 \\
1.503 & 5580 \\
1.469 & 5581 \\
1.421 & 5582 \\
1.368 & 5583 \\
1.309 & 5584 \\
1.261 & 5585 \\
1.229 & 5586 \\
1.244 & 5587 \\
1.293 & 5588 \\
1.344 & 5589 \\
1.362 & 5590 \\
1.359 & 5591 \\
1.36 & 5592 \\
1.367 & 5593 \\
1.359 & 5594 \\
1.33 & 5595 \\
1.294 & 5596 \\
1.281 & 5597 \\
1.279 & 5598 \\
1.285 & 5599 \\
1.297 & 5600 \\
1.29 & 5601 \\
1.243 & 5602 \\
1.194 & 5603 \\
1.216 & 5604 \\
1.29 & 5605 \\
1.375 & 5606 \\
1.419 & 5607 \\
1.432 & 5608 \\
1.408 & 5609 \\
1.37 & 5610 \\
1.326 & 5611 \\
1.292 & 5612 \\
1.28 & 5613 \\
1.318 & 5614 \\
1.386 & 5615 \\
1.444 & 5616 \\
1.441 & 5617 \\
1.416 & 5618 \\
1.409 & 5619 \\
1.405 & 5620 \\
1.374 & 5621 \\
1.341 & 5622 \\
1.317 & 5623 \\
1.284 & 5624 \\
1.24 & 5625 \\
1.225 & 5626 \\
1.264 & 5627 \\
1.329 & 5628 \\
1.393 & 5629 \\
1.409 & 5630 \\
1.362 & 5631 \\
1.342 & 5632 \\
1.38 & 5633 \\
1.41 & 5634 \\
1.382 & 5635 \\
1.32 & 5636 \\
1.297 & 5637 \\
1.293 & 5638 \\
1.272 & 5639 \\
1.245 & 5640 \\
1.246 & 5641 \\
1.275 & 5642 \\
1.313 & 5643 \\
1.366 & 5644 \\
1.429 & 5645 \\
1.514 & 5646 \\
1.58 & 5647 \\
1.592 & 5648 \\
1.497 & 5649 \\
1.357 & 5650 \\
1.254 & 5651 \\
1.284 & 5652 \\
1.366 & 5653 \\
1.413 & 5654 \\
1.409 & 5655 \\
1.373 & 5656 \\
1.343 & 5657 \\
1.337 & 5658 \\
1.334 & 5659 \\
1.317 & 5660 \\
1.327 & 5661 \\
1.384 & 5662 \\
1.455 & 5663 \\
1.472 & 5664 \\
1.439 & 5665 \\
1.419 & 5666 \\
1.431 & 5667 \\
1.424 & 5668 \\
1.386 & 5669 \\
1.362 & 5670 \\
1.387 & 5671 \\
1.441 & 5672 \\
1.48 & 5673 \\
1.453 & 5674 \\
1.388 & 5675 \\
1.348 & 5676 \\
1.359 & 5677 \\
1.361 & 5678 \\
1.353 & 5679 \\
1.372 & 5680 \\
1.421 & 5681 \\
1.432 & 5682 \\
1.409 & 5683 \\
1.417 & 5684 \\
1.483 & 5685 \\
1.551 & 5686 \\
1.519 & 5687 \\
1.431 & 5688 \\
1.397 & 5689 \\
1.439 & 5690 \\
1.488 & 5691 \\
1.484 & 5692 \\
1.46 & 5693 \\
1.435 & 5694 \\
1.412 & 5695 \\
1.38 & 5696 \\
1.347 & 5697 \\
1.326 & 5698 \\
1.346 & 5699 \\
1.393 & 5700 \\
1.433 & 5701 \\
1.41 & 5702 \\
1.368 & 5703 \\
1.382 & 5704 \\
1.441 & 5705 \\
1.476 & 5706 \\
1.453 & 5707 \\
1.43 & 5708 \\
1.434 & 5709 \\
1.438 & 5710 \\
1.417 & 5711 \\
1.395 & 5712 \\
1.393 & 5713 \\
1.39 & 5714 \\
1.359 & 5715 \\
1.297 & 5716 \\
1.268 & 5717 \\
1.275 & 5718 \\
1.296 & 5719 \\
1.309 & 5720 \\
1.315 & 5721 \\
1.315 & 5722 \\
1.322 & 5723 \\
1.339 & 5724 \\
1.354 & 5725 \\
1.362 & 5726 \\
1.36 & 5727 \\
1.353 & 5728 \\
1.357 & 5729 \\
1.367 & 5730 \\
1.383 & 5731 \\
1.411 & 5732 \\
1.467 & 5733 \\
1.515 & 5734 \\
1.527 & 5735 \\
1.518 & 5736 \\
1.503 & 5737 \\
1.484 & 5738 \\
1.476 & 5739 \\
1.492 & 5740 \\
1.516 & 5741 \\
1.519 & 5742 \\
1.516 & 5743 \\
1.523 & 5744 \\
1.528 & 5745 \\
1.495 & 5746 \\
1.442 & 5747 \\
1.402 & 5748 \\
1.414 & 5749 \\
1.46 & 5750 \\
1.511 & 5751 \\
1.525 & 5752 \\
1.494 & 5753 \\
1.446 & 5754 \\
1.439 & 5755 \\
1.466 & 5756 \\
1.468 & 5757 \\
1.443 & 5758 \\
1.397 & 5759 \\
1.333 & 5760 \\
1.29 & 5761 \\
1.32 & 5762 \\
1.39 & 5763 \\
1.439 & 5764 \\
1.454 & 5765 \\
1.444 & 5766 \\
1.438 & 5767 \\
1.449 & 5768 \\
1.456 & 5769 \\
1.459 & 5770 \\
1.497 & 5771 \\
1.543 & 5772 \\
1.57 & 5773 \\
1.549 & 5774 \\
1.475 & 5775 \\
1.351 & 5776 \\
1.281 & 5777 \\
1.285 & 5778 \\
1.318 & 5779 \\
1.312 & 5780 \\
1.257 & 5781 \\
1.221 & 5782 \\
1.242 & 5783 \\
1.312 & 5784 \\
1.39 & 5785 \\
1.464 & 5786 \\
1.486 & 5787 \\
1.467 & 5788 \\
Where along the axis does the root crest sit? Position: 5656 angstrom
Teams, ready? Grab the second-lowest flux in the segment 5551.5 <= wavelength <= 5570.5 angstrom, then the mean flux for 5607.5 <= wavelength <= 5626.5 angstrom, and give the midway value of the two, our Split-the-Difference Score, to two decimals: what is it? 1.34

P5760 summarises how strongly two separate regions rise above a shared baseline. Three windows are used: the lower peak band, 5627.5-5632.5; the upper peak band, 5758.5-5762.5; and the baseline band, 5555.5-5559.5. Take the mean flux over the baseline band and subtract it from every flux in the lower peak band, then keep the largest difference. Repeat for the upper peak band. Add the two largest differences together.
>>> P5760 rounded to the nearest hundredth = -0.24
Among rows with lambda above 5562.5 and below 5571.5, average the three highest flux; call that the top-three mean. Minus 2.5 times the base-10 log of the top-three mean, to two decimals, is -0.40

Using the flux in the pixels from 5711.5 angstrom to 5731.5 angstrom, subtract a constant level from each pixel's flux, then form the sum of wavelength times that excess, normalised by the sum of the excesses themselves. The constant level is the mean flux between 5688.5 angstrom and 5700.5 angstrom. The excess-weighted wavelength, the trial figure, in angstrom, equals 5721.1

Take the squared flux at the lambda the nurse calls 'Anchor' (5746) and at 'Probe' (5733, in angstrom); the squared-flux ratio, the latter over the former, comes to 0.96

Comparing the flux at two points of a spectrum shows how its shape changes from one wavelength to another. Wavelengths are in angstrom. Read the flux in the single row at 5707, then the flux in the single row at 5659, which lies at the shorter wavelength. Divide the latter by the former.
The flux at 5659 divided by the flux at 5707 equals 0.92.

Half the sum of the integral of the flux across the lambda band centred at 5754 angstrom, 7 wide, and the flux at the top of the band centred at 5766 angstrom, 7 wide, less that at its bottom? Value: 5.2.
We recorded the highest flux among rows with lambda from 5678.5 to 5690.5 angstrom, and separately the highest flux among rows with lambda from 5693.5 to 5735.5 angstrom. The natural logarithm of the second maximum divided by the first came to -0.016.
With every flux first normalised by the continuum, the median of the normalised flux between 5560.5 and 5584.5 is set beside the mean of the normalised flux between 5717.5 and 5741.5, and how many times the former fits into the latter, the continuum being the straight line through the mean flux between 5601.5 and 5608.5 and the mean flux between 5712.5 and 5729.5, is 0.93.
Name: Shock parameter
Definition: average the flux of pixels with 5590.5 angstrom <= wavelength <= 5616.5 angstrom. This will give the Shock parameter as 1.33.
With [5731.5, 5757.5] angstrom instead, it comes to 1.48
